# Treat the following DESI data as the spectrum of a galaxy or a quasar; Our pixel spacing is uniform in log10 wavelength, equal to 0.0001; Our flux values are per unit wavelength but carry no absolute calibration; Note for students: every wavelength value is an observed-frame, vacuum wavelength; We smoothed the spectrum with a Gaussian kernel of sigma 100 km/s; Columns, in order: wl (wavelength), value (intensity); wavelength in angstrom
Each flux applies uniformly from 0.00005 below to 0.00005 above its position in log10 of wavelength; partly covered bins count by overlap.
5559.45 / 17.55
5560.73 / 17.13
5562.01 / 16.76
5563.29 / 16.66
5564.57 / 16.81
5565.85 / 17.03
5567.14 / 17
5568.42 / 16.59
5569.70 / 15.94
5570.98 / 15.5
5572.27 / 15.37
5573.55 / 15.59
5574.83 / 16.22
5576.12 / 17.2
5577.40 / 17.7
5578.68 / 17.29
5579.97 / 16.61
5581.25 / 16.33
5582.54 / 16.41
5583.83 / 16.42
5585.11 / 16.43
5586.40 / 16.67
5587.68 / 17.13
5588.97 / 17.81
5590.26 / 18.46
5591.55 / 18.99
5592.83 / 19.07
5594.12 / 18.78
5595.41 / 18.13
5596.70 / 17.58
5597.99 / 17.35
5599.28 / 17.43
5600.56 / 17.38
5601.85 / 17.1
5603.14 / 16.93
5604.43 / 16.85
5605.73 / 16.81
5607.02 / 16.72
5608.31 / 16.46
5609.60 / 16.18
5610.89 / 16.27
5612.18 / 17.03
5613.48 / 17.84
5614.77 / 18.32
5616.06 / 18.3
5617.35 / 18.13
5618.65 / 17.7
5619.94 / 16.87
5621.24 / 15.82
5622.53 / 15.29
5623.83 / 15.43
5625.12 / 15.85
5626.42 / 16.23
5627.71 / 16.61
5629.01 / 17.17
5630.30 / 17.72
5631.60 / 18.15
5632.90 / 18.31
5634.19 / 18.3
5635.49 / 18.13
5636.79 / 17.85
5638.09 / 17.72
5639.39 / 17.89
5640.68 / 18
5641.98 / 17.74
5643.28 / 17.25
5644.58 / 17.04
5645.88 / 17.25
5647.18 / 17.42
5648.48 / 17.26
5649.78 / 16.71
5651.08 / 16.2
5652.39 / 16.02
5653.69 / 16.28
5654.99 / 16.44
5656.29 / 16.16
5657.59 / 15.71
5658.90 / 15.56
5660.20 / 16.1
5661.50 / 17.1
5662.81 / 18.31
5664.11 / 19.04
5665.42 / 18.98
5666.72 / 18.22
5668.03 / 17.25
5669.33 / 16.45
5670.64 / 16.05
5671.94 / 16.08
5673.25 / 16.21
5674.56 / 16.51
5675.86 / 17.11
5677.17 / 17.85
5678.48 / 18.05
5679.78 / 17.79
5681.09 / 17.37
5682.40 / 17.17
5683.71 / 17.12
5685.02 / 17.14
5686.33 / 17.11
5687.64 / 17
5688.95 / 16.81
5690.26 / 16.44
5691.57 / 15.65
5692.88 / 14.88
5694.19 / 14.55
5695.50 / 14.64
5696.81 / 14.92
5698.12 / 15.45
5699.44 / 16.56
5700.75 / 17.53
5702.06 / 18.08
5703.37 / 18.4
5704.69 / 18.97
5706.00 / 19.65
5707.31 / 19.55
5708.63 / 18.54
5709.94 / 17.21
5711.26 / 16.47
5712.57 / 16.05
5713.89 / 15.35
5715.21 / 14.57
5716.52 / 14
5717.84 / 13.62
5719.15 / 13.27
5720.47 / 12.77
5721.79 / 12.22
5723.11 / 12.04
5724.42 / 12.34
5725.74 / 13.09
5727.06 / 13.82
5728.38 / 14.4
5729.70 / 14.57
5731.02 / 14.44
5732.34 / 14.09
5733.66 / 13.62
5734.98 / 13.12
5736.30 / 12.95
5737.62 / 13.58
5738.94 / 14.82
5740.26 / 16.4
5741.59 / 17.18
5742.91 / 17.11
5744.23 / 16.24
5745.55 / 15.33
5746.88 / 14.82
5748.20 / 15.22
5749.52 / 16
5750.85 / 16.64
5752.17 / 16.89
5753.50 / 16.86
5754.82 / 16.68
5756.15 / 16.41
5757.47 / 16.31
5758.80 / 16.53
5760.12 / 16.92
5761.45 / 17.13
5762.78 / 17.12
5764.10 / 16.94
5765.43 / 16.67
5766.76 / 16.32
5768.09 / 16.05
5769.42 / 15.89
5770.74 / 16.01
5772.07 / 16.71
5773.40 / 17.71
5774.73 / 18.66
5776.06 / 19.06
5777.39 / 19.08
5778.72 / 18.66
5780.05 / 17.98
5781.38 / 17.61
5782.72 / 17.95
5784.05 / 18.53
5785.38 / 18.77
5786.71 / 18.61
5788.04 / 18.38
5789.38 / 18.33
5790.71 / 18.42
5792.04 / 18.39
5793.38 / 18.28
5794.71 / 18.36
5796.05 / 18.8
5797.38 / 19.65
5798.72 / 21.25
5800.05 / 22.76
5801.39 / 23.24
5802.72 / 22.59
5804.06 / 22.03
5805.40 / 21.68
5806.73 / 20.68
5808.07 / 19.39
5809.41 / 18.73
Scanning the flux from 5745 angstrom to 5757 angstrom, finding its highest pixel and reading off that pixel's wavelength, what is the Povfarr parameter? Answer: 5752.17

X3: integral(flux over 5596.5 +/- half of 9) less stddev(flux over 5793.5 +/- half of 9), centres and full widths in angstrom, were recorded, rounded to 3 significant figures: 162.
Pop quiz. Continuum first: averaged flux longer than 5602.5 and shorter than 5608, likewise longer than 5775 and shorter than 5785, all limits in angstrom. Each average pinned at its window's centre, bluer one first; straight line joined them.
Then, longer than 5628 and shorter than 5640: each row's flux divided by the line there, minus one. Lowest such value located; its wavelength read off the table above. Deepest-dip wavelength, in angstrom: 5629.01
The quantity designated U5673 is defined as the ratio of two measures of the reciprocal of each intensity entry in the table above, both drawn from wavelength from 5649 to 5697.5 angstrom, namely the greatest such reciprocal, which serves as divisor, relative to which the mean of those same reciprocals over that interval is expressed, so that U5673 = 0.876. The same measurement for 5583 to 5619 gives 0.930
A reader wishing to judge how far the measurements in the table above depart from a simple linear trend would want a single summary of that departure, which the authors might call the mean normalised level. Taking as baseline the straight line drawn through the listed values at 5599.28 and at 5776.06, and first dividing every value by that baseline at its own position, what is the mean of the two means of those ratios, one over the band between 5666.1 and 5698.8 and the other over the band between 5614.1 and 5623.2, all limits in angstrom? 0.943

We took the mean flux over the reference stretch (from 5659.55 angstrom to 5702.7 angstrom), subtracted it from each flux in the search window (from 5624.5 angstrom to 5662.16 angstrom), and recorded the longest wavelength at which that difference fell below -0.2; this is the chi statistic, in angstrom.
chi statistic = 5660.20 angstrom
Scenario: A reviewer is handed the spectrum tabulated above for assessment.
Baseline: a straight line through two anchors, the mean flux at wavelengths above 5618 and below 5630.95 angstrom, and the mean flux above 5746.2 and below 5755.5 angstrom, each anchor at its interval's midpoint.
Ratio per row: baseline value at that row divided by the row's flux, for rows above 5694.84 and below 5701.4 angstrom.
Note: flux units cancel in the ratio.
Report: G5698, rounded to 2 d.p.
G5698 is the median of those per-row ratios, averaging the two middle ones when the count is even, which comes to 1.05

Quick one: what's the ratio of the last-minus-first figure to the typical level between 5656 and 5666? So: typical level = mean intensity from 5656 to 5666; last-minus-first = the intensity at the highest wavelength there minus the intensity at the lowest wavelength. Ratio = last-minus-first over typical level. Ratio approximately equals 0.16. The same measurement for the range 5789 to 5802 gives 0.25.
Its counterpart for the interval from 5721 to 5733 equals 0.14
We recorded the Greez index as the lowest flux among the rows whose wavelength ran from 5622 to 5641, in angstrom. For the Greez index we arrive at 15.29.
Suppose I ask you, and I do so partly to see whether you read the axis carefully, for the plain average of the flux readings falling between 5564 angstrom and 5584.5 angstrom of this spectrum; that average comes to 16.5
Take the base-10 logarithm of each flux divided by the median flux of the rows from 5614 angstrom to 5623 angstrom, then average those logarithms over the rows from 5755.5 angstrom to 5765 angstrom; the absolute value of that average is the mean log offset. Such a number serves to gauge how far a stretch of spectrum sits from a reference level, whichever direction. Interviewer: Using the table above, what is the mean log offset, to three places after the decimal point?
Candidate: 0.024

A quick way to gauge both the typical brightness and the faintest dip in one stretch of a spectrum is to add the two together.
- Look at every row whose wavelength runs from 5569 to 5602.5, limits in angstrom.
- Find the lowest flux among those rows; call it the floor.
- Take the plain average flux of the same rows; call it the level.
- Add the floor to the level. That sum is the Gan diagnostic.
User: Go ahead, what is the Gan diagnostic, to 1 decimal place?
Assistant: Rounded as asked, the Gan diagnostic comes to 32.5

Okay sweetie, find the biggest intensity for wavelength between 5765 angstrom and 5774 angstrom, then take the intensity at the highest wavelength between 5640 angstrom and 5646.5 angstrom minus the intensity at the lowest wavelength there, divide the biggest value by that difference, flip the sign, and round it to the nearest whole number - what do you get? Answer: 24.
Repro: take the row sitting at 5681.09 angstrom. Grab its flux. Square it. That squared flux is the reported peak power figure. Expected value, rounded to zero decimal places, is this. 302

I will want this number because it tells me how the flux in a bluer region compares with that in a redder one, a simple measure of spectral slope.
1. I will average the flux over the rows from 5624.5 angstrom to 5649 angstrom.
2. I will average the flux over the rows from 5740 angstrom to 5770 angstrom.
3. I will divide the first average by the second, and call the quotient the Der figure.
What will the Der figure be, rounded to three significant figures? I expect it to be 1.06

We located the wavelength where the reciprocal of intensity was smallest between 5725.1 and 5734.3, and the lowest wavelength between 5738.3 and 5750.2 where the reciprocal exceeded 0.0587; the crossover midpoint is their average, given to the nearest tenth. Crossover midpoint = 5734.3 angstrom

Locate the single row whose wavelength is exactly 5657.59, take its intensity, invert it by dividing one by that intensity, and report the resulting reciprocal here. 0.064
